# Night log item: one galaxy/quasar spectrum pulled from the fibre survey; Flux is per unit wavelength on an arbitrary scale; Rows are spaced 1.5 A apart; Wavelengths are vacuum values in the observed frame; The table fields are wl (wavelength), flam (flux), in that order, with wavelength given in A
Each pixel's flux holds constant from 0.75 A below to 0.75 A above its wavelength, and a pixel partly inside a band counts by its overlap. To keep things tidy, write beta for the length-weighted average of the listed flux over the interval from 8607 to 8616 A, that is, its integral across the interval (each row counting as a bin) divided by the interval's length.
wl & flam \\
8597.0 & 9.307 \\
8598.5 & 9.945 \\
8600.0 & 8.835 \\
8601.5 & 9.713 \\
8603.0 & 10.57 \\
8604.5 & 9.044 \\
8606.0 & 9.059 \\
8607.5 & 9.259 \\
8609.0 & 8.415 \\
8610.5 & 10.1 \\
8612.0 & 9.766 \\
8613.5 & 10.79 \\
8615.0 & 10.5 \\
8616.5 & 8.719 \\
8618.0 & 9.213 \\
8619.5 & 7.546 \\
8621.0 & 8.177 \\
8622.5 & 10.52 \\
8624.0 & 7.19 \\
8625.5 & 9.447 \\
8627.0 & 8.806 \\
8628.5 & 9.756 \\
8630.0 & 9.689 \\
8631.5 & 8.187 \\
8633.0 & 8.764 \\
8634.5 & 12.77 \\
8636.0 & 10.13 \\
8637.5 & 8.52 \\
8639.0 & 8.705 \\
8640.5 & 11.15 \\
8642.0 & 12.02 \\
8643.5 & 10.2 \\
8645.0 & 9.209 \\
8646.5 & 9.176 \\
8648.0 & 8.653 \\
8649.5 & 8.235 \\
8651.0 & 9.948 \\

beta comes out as 9.8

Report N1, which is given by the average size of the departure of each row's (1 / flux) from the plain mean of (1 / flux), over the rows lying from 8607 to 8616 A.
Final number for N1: 0.007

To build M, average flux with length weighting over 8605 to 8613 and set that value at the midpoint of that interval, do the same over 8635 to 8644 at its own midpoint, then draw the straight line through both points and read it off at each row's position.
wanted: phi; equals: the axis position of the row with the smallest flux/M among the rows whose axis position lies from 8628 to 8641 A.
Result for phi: 8631.5 A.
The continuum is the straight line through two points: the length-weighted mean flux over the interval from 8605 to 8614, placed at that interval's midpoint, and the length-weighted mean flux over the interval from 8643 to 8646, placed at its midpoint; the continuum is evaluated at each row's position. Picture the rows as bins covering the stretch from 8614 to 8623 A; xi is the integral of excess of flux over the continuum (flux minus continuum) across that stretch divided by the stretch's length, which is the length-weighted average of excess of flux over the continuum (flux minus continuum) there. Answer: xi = -0.4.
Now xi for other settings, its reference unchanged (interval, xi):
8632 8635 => 0.8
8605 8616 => 0.1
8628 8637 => 0.3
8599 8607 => 0.0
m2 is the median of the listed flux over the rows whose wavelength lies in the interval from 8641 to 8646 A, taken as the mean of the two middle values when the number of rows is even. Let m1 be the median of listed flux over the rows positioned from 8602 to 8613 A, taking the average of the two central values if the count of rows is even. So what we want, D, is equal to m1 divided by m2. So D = 0.91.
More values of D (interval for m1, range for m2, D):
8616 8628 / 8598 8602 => 0.90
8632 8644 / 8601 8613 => 1.07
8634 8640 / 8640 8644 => 0.84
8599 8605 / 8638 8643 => 0.84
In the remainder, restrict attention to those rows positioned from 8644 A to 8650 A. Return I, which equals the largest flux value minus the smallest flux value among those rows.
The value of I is 1.0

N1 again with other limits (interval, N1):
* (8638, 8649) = 0.011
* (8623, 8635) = 0.012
